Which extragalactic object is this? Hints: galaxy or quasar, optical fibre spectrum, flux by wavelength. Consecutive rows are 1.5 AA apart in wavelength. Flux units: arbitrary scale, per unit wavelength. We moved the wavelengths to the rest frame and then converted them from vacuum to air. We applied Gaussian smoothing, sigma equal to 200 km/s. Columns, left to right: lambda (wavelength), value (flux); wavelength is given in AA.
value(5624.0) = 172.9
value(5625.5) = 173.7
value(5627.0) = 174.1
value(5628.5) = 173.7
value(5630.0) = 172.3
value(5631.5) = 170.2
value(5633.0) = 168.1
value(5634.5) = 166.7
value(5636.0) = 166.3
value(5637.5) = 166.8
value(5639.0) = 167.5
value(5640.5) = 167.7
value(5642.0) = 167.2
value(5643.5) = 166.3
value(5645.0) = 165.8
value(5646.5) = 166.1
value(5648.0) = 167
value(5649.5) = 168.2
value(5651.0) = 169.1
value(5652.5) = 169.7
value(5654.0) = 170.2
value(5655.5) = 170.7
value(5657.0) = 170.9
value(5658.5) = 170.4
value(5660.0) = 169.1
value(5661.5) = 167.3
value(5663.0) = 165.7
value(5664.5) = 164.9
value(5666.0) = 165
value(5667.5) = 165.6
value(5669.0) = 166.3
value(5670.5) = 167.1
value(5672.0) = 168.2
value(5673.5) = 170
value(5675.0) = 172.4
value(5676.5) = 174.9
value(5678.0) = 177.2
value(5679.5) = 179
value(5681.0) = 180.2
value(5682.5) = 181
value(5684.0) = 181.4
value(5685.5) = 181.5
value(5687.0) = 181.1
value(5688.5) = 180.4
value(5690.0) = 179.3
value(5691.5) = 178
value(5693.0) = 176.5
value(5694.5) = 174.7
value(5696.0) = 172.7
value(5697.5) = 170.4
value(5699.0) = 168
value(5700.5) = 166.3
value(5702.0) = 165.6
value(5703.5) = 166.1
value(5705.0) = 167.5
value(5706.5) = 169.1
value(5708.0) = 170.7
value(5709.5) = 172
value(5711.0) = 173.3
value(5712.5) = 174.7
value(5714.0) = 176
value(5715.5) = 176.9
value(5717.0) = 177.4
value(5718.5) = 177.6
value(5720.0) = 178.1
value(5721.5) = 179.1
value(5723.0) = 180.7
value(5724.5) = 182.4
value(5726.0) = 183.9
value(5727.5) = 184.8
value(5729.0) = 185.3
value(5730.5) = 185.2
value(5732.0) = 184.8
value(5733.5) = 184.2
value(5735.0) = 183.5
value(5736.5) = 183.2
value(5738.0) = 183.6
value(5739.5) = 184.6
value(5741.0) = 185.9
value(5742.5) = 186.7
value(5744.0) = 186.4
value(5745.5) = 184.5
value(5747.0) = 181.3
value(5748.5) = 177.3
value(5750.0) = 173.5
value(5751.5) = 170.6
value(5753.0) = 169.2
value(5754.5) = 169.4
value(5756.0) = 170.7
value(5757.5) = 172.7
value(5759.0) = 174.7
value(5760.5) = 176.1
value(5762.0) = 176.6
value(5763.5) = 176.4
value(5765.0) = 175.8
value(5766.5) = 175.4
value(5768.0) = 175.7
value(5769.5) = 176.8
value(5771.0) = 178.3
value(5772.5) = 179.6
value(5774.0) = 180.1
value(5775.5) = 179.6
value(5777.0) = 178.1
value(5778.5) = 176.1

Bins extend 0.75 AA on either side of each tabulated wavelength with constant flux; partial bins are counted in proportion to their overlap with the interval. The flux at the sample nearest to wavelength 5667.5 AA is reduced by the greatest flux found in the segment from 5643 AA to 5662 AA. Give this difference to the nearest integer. -5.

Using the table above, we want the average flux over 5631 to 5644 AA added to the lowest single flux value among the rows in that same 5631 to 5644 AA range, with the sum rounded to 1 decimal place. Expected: 333.7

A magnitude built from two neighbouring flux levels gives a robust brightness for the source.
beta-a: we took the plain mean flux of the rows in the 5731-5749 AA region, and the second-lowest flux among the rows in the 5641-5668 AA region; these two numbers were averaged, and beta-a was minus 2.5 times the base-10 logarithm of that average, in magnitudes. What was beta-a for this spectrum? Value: -5.60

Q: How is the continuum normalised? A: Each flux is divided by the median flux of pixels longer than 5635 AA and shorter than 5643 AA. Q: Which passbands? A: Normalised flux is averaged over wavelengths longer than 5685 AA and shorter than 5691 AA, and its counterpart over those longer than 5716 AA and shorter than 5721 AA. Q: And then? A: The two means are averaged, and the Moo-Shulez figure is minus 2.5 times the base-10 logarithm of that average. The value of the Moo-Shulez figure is -0.075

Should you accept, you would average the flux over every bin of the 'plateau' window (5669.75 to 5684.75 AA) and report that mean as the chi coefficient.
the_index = 175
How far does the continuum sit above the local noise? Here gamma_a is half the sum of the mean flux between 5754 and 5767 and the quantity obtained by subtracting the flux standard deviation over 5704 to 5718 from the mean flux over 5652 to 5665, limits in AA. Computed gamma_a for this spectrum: 170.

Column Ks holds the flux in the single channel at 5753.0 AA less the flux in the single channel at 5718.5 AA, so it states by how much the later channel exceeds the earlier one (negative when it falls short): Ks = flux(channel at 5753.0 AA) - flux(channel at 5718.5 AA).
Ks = -8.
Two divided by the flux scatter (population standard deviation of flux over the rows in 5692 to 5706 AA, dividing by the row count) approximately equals 0.53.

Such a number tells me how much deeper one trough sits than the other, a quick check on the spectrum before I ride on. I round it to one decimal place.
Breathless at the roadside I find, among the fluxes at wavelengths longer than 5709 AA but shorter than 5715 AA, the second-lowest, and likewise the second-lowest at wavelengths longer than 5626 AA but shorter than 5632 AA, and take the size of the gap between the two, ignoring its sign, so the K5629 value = 1.0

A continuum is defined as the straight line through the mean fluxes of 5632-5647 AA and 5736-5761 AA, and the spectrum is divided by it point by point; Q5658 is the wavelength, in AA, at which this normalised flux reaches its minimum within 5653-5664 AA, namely 5663.0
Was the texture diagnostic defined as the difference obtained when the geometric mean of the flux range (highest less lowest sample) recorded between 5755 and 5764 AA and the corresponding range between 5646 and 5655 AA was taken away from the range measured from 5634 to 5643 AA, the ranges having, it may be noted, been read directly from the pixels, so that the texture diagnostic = -4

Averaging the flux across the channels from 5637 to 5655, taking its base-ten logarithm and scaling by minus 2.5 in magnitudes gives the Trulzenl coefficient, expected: -5.56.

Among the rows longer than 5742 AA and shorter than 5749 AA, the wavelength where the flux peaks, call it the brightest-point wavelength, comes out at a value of 5742.5 AA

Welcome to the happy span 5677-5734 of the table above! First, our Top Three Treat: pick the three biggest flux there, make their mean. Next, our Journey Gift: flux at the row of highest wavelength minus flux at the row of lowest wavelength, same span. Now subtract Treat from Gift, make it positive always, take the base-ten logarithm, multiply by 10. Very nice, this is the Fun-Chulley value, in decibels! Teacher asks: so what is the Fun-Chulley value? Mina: 22.5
